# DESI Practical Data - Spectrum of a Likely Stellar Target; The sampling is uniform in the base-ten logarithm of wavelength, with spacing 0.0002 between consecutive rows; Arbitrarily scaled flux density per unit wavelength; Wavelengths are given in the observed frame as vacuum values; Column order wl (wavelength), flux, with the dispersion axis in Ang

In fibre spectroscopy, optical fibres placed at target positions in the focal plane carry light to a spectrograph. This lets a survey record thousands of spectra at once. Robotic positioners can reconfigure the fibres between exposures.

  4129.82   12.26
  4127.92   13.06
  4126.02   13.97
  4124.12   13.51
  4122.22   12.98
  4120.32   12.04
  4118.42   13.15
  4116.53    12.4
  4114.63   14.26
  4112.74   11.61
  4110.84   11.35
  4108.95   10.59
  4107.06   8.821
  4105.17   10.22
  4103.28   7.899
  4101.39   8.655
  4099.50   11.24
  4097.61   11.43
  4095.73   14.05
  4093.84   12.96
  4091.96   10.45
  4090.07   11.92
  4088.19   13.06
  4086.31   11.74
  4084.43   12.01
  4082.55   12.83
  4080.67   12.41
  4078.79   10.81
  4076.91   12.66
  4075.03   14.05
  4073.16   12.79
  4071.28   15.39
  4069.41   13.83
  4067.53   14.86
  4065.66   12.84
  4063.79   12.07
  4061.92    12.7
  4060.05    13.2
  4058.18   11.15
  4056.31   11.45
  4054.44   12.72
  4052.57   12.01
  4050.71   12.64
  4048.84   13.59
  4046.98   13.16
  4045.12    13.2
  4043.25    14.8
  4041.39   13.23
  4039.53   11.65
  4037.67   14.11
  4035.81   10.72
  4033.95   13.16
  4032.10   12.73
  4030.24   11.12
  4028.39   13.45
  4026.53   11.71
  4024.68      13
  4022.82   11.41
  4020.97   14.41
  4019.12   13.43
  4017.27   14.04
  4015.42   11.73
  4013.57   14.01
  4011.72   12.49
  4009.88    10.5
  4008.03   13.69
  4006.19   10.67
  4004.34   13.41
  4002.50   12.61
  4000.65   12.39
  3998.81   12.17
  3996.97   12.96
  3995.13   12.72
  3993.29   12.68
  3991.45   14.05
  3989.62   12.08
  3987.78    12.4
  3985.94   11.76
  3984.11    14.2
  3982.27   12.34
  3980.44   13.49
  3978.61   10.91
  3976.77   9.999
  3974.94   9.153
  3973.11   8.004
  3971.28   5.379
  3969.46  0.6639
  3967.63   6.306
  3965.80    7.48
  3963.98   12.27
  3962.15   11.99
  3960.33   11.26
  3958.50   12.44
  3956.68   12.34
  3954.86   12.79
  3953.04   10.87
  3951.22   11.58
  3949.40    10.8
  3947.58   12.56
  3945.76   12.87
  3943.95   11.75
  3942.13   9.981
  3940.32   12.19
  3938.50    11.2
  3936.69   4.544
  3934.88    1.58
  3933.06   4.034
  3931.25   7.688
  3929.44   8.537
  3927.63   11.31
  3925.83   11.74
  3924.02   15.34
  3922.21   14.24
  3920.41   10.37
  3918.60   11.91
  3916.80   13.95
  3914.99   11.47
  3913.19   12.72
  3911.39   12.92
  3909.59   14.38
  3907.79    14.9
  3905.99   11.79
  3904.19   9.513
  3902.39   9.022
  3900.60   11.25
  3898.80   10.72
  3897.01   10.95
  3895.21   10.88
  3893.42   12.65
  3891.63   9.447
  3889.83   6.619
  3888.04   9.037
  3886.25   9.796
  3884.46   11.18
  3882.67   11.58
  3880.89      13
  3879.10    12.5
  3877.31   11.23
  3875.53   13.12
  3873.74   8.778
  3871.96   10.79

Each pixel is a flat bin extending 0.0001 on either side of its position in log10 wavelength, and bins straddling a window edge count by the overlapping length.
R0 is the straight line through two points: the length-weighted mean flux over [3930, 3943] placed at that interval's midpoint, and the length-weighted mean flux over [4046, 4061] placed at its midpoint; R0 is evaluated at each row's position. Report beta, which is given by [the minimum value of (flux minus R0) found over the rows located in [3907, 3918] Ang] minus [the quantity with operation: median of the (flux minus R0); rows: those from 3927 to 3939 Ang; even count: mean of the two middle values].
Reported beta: 4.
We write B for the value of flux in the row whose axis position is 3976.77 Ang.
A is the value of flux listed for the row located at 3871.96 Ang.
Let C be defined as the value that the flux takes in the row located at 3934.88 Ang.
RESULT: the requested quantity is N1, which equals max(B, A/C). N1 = 10.0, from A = 10.79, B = 9.999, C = 1.58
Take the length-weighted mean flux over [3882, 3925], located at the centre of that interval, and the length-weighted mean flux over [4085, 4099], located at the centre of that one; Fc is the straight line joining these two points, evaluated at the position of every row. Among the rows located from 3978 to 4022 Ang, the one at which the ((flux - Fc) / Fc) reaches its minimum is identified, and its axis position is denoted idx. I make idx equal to 4009.88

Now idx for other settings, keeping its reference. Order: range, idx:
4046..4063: 4058.18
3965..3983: 3969.46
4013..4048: 4035.81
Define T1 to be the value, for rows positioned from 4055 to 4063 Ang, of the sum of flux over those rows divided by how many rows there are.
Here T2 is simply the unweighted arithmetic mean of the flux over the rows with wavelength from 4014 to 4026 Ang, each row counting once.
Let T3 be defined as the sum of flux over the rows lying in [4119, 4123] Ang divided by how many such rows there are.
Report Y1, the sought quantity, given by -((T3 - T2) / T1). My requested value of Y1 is 0.04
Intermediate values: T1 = 12.1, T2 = 13.0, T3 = 12.5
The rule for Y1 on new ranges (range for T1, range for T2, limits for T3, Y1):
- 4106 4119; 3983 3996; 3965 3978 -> 0.52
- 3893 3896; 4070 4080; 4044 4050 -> -0.02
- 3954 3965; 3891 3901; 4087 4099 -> -0.11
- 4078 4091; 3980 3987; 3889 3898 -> 0.23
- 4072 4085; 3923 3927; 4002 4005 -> 0.04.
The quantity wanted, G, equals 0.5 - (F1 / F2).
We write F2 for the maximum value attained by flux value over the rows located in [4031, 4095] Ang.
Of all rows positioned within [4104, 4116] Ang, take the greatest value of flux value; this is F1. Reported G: -0.427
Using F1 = 14.26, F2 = 15.39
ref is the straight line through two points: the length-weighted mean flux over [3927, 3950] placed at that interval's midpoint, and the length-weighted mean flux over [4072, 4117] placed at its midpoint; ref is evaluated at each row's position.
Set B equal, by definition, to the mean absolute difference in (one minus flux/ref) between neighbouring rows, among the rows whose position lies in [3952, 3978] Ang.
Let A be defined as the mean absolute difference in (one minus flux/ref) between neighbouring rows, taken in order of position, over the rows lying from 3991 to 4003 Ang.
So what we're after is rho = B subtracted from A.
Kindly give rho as -0.16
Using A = 0.05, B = 0.20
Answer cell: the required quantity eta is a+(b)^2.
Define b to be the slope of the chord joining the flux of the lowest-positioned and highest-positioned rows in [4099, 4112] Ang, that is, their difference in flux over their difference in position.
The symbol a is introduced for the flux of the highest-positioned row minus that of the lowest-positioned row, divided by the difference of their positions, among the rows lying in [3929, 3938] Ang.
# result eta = -0.55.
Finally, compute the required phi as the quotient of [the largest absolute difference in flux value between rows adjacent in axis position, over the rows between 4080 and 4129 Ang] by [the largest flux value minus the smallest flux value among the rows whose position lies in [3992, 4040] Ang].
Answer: 0.7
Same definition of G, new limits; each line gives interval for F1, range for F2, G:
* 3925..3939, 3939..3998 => -0.327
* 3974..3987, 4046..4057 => -0.545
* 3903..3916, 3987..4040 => -0.534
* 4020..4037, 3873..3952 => -0.439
